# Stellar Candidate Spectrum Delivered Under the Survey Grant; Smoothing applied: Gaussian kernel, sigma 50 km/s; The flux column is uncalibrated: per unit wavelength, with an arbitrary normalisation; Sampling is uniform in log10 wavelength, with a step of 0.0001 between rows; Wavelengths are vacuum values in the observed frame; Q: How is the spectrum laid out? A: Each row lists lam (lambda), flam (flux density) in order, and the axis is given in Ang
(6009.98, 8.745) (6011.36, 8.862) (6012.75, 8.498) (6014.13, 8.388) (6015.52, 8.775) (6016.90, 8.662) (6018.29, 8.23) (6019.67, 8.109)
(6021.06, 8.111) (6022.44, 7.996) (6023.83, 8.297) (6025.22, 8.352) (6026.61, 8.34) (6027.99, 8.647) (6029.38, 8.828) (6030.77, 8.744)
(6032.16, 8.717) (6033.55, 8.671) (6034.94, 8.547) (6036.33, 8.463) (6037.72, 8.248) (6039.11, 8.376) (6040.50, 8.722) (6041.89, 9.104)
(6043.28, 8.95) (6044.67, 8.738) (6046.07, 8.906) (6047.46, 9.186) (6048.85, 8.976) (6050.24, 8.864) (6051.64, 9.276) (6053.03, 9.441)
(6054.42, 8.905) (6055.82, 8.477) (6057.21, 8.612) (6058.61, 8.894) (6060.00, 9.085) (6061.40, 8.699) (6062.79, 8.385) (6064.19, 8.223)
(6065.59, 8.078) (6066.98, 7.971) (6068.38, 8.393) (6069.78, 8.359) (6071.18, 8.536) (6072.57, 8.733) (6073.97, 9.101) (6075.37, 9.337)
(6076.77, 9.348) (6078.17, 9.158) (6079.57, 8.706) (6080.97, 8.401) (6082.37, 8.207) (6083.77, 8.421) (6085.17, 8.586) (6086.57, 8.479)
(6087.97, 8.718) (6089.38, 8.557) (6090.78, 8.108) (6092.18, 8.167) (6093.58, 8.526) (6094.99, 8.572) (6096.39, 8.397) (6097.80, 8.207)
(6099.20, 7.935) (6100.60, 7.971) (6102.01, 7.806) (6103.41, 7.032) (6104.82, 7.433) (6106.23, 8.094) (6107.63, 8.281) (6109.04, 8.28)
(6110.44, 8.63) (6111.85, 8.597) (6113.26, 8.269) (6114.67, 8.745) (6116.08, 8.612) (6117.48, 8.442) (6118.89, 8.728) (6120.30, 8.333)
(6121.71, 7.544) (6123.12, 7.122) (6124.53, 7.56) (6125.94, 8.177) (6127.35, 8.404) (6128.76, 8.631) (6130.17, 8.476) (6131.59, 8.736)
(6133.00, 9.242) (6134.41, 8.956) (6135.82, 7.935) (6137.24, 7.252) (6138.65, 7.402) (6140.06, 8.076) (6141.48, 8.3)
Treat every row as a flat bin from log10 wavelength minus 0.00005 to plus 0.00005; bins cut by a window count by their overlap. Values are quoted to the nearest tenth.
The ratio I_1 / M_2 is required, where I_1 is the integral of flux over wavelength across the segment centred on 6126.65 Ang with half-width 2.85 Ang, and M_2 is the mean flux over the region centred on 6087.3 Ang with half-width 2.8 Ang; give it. 5.4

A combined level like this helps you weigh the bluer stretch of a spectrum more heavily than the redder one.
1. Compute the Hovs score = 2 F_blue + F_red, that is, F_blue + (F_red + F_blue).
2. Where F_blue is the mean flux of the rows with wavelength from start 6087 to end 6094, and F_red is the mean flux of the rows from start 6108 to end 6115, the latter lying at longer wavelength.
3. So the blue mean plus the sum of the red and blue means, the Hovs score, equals 25.3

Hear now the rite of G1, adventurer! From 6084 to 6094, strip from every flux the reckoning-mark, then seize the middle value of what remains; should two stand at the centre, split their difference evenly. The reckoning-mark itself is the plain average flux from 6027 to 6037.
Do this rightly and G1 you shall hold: -0.13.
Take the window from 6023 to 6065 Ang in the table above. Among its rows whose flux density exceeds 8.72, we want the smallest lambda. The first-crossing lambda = 6029.38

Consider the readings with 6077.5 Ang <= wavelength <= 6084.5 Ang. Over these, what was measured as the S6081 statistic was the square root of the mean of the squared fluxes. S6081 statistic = 8.6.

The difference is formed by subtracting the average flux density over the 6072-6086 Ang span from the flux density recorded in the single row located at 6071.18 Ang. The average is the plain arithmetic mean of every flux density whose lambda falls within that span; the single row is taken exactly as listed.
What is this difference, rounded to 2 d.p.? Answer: -0.26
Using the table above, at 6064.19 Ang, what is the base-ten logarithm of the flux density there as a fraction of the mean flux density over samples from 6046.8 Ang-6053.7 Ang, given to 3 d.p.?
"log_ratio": -0.046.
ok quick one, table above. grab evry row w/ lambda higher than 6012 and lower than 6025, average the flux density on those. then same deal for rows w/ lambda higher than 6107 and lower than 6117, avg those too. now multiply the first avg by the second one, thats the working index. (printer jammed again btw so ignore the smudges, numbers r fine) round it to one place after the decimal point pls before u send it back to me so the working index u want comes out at 70.8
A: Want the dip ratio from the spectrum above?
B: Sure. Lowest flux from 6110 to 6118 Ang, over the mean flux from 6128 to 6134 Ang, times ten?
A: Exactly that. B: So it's 9.4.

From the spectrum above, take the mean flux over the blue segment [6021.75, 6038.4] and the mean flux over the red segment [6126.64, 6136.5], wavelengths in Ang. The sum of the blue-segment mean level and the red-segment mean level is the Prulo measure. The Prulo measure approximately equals 17.11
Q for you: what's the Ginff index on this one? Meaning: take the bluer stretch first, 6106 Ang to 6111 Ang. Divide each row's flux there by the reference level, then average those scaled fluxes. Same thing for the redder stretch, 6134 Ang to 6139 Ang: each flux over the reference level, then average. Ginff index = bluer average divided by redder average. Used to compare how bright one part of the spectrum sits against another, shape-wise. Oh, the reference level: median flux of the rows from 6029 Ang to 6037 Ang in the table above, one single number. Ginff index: 1.06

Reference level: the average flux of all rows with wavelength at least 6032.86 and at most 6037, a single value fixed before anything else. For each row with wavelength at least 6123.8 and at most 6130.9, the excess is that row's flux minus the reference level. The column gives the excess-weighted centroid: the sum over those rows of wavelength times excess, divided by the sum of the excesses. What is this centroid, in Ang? 6125.3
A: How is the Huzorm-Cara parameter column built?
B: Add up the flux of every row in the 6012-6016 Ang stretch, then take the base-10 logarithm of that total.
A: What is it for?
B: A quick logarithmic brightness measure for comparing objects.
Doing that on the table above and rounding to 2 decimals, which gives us 1.41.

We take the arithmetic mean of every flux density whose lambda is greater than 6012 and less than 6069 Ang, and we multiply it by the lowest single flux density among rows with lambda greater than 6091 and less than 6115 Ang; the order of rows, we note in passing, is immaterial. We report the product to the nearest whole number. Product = 61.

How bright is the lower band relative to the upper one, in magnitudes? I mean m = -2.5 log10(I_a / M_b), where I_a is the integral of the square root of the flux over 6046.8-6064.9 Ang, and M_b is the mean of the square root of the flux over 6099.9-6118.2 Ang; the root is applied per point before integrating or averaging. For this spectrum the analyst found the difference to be -3.19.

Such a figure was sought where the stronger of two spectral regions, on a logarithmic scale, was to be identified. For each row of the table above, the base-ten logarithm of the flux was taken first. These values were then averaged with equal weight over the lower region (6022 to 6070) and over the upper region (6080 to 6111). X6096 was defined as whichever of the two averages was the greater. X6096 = 0.936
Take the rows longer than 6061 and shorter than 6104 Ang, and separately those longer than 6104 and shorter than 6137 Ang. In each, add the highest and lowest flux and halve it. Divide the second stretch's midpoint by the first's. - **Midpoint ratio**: 0.999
